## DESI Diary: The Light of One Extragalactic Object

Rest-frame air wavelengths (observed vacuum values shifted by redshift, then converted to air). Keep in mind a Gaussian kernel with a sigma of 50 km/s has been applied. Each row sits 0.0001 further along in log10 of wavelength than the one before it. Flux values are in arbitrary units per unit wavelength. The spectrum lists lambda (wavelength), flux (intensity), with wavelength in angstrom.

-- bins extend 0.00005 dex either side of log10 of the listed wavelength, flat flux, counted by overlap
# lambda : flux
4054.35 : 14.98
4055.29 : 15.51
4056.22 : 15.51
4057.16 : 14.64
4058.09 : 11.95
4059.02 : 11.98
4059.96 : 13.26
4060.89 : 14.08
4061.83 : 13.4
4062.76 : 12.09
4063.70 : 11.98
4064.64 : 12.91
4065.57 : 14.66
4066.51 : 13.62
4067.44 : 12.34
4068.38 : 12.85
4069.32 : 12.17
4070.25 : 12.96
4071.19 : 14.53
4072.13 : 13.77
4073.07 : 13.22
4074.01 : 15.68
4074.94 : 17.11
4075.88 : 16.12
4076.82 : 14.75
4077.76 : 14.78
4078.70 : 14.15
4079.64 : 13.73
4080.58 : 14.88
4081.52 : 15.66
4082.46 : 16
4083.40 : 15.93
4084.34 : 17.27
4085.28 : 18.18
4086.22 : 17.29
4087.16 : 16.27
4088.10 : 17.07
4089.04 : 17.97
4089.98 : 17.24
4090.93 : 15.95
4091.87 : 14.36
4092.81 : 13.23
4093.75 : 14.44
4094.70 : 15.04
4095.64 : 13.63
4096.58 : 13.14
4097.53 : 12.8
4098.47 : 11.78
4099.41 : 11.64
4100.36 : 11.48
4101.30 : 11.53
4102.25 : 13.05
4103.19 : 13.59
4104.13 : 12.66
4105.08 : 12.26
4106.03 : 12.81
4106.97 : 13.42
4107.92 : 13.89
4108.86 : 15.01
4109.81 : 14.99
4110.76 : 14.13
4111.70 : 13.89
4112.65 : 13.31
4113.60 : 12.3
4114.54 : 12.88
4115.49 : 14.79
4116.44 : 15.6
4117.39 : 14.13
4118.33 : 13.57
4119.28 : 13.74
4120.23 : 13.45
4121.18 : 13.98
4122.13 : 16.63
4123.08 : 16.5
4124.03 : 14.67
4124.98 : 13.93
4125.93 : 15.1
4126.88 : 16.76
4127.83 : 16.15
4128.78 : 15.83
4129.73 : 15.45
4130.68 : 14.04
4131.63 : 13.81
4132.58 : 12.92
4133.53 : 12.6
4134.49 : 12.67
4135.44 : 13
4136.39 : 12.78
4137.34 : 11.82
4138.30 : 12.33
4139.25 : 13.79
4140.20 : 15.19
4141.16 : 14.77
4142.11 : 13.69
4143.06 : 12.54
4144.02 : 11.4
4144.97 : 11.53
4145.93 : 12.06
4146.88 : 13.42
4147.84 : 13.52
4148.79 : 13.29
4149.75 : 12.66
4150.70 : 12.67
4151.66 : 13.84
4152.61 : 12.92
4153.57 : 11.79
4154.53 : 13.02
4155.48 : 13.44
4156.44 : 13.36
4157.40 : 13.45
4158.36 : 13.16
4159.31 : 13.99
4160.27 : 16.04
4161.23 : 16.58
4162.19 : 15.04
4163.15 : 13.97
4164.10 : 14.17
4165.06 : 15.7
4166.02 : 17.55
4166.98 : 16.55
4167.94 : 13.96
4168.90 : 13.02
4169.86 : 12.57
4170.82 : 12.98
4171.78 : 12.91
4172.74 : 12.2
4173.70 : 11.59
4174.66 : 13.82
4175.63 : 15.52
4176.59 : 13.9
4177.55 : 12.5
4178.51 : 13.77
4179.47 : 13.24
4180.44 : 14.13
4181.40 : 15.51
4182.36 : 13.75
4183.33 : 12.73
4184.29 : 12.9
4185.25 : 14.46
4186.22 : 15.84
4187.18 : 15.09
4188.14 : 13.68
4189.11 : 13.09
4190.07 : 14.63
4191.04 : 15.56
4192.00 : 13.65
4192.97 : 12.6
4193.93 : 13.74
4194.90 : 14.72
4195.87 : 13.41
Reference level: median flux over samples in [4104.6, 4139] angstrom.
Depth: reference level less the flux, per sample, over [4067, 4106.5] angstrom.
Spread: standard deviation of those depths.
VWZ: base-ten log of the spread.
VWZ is 0.28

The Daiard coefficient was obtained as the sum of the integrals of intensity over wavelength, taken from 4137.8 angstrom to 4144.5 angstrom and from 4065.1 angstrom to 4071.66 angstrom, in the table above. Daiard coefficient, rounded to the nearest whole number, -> 177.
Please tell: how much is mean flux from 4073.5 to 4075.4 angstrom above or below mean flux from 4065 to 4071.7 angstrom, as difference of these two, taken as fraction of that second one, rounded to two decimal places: 0.23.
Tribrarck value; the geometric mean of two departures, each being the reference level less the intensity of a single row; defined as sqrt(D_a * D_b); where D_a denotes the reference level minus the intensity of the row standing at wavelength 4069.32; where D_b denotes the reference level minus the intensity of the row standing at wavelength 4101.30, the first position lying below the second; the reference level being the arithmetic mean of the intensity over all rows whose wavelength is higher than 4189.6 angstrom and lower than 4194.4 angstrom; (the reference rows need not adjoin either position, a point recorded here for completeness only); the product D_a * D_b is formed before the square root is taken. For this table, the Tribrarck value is 2.2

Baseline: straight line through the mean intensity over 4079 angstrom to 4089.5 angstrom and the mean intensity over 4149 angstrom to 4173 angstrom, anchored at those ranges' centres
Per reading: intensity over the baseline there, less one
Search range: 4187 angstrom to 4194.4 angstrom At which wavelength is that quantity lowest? 4192.97 angstrom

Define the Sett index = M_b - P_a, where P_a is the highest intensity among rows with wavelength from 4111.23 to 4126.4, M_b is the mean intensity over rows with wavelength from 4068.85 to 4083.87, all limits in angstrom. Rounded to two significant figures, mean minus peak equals -1.9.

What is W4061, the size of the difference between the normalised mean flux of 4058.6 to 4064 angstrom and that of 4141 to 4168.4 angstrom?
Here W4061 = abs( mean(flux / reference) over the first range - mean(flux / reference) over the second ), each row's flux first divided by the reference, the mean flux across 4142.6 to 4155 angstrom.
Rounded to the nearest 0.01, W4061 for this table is 0.08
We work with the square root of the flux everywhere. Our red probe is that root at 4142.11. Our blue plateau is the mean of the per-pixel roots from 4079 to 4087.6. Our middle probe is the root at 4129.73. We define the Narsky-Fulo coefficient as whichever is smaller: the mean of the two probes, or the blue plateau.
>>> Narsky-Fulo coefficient 3.82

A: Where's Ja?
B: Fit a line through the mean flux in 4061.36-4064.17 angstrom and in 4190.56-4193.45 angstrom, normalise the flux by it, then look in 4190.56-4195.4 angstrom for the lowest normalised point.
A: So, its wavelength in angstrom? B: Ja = 4192.97 angstrom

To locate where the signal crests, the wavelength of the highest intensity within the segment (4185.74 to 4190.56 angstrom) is 4186.22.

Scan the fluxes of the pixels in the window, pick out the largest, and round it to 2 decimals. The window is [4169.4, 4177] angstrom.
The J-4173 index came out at 15.52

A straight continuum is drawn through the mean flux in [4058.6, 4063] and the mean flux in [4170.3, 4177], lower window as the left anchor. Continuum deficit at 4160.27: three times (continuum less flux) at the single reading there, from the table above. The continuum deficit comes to -8.4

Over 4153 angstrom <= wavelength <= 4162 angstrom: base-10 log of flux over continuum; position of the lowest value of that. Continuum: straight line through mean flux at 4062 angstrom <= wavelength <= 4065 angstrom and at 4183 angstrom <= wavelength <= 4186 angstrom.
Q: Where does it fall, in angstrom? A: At 4153.57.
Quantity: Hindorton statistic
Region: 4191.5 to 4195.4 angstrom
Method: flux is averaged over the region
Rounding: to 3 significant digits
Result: 13.7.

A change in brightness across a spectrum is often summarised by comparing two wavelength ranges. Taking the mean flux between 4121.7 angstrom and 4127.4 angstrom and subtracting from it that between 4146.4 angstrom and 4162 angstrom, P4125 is 2.0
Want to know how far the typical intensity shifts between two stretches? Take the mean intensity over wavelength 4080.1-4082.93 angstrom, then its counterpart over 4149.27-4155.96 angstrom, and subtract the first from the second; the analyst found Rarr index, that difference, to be -2.6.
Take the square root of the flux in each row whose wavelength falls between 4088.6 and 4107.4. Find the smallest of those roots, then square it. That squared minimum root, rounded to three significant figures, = 11.5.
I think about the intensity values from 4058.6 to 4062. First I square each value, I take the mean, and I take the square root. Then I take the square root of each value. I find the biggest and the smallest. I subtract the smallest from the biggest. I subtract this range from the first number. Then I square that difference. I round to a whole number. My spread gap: 167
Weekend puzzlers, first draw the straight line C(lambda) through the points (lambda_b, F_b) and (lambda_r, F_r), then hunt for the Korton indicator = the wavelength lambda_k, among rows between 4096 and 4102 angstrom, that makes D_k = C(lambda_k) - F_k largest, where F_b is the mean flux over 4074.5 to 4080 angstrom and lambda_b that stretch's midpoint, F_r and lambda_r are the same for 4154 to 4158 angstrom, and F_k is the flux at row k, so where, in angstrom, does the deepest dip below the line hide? 4100.36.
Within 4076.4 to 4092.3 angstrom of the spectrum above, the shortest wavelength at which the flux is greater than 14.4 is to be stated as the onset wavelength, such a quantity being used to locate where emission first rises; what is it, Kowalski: 4076.82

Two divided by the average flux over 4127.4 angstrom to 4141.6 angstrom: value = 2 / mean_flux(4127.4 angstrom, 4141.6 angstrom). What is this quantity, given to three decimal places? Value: 0.145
